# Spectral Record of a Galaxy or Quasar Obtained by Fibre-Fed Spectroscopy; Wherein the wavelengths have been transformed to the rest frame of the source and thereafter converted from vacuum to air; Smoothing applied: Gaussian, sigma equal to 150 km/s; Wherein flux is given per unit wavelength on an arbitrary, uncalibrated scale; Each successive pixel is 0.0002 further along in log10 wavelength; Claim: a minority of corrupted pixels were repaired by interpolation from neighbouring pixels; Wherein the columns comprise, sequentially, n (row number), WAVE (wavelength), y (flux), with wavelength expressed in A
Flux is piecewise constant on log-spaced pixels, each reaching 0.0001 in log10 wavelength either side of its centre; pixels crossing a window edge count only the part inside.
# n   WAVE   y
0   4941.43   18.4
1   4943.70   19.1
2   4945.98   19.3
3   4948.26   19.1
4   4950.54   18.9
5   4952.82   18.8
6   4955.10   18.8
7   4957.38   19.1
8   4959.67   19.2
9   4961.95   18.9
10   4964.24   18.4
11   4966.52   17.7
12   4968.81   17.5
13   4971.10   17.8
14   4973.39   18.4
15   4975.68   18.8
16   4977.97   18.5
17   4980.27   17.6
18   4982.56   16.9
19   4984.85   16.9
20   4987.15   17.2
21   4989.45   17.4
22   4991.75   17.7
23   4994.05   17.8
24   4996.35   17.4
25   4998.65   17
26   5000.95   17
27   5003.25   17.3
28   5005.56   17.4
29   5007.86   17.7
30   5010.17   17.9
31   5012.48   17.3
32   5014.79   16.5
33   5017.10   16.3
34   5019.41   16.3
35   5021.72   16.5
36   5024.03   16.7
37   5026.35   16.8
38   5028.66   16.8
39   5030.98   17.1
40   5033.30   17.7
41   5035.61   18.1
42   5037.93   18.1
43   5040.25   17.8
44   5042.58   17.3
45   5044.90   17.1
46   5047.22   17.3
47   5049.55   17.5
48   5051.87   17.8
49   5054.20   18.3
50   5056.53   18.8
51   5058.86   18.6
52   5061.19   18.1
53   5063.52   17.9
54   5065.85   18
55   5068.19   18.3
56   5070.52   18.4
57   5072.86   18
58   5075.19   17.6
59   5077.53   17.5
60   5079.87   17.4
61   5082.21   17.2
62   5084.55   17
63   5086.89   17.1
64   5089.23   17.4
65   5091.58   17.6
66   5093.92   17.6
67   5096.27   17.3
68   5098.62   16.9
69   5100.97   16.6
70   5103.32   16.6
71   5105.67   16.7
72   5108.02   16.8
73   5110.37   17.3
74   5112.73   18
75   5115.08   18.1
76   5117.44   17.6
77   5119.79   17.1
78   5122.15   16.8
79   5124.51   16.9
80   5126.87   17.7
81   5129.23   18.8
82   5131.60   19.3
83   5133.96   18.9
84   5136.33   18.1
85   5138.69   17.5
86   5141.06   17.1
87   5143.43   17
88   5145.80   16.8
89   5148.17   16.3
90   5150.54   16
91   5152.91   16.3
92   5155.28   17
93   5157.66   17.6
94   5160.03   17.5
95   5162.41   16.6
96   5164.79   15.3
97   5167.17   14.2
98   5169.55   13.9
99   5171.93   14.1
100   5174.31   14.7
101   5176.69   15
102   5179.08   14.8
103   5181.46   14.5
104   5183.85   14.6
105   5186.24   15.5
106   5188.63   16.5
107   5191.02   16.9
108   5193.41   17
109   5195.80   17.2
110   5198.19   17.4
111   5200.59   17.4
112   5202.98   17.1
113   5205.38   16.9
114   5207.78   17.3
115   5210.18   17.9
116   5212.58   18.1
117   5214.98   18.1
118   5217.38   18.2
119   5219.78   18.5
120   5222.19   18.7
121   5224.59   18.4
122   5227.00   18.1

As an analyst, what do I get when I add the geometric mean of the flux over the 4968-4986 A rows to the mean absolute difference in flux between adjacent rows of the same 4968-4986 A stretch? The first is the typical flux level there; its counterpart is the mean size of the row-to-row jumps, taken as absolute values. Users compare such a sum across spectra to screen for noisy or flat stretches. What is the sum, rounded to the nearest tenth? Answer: 18.2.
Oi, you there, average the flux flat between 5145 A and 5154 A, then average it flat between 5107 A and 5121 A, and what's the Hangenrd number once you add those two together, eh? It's 33.8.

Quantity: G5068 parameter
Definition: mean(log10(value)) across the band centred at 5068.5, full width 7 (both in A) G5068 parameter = 1.26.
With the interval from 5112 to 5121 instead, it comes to 1.25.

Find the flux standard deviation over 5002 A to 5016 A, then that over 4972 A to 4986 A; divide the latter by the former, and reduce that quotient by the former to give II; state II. 1.3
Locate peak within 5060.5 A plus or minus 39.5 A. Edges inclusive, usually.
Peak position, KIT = 5056.53 A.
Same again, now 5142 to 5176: 5157.66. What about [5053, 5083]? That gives 5056.53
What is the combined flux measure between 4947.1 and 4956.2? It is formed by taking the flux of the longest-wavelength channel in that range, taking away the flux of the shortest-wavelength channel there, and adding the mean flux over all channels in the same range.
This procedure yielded 18.6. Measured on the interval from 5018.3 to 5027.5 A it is 17.1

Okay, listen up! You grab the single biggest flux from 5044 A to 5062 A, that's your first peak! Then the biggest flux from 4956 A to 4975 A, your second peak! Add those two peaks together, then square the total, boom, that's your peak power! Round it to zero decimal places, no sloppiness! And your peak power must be 1444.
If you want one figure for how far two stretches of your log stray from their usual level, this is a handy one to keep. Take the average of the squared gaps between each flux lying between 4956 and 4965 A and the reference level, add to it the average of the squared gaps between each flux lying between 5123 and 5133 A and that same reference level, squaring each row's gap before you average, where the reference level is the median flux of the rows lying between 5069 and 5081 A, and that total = 3.0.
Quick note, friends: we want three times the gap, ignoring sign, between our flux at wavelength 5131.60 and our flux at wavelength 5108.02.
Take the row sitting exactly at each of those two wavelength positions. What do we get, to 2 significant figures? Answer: 7.5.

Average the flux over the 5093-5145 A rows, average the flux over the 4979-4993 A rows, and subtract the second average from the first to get 0.2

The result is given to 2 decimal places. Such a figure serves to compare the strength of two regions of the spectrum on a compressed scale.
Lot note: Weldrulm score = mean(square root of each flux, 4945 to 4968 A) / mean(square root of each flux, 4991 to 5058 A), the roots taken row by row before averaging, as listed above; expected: 1.04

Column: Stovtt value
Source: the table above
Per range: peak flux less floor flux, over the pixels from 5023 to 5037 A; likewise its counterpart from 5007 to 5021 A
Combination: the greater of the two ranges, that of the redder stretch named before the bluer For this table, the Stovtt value 1.6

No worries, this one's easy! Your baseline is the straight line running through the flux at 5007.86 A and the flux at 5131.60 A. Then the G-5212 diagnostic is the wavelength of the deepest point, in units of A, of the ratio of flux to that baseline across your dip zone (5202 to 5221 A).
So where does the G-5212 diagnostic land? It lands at 5205.38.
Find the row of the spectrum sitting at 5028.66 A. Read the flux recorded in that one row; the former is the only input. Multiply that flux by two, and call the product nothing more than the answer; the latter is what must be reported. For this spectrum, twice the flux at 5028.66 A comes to 34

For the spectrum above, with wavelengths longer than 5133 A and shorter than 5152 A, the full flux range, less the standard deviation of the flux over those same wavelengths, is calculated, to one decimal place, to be 2.0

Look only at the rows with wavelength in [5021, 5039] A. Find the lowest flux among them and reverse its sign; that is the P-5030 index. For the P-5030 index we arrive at -16.5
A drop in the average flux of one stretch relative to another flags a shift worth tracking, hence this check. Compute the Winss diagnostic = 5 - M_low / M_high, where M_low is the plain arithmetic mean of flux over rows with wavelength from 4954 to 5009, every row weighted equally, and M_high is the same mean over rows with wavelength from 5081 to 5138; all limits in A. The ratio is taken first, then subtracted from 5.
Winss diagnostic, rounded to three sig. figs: 3.98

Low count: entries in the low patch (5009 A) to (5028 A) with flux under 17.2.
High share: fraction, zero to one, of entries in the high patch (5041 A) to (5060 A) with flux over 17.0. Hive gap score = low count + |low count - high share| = 11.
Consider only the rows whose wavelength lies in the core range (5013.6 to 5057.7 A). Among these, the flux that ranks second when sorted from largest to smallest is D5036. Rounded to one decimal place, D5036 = 18.3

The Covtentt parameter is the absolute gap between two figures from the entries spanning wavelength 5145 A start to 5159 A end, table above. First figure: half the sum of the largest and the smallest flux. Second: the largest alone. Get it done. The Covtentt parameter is 0.80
